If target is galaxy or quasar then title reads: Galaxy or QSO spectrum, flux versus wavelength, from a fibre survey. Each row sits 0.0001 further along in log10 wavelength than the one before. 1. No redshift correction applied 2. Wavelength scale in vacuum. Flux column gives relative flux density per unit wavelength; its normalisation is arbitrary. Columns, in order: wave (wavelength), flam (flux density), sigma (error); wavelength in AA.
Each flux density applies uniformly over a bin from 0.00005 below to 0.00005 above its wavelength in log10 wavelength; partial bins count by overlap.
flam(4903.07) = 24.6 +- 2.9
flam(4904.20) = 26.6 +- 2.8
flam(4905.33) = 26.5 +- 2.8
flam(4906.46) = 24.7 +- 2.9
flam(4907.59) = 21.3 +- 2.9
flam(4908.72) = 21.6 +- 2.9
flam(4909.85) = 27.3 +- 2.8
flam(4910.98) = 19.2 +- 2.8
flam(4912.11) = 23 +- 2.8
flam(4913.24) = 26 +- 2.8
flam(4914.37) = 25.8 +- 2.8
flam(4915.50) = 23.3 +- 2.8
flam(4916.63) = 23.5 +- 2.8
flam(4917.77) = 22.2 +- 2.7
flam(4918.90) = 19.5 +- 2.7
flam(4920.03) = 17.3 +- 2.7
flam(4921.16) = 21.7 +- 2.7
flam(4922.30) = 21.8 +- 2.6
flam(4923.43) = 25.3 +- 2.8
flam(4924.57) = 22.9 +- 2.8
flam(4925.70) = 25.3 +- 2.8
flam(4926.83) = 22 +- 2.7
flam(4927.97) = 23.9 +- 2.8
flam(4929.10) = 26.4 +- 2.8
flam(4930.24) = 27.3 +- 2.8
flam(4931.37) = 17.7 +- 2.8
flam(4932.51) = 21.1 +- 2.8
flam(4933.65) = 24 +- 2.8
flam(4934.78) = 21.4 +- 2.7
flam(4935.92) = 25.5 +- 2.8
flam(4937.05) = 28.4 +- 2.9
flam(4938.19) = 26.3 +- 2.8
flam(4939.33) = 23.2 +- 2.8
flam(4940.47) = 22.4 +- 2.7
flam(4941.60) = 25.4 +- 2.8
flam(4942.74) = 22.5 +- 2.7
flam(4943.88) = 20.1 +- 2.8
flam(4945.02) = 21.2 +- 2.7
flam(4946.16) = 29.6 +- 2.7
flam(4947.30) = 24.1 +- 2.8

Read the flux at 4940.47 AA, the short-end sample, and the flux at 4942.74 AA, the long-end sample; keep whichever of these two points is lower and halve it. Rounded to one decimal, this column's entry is 11.2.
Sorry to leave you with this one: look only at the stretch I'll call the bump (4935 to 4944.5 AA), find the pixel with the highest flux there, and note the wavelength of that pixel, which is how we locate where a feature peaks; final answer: 4937.05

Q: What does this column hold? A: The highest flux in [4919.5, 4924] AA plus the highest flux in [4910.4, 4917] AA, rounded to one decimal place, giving 51.3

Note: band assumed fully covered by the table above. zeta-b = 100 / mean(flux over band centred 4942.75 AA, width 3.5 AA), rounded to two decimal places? 4.41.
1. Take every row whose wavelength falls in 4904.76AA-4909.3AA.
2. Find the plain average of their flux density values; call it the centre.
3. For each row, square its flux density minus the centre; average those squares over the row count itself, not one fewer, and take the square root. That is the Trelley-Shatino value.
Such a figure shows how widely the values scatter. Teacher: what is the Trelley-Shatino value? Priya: 2.2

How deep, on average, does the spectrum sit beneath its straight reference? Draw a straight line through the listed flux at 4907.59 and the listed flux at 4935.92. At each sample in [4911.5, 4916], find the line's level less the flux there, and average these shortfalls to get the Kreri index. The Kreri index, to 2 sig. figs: -2.3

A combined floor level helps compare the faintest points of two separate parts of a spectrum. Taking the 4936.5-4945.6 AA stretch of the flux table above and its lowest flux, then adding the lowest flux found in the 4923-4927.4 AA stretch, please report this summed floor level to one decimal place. 42.1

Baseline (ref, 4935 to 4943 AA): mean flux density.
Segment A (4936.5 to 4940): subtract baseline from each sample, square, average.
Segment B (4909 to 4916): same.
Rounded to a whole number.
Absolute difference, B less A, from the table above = 2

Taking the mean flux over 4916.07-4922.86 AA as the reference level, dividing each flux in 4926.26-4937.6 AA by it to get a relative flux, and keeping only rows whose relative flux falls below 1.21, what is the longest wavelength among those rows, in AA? 4934.78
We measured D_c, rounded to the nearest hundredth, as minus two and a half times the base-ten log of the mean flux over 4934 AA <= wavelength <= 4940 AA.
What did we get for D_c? -3.49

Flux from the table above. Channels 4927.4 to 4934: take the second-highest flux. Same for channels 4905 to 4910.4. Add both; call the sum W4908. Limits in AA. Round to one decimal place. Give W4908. 52.9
